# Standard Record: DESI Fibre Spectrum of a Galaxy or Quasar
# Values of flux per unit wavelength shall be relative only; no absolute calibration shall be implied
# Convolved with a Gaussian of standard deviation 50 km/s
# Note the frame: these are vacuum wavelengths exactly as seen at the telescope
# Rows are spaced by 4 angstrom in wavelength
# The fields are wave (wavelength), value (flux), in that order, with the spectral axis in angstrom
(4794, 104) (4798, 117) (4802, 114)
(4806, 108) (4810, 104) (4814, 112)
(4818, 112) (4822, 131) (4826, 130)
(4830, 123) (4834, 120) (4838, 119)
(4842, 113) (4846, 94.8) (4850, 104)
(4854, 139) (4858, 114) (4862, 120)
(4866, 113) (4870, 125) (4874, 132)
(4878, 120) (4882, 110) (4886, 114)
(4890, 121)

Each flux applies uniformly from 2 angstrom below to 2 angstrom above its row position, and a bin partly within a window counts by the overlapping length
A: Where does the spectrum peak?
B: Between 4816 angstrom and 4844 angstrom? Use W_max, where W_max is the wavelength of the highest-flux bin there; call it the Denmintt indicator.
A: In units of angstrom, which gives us 4822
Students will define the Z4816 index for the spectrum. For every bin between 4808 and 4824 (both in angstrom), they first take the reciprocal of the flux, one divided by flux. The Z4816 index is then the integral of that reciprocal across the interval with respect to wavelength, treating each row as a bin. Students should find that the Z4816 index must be 0.140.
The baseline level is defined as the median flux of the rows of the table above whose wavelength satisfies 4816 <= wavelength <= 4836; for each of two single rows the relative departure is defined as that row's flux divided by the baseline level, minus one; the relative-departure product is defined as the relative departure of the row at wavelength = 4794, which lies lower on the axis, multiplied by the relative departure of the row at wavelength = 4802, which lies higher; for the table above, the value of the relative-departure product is 0.011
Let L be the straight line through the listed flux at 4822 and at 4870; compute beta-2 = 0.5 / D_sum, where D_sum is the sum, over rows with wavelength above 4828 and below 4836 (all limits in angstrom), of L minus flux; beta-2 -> 0.030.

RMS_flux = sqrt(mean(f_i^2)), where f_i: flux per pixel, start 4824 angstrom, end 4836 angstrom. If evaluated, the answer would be 124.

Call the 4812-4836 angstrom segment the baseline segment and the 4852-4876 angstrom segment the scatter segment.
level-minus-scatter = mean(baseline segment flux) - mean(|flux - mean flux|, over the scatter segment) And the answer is 113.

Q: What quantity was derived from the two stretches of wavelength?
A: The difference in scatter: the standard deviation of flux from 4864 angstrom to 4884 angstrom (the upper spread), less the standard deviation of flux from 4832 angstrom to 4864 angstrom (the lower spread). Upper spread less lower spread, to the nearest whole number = -4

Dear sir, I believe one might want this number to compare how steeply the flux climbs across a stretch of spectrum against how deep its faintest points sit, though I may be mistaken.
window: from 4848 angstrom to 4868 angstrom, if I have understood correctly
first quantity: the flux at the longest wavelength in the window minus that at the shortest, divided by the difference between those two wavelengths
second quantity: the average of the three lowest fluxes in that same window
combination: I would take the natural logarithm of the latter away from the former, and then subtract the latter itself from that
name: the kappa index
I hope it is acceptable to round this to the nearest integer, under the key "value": -114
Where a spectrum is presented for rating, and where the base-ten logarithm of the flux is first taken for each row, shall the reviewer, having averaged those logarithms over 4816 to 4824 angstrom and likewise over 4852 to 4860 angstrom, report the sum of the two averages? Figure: 4.18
